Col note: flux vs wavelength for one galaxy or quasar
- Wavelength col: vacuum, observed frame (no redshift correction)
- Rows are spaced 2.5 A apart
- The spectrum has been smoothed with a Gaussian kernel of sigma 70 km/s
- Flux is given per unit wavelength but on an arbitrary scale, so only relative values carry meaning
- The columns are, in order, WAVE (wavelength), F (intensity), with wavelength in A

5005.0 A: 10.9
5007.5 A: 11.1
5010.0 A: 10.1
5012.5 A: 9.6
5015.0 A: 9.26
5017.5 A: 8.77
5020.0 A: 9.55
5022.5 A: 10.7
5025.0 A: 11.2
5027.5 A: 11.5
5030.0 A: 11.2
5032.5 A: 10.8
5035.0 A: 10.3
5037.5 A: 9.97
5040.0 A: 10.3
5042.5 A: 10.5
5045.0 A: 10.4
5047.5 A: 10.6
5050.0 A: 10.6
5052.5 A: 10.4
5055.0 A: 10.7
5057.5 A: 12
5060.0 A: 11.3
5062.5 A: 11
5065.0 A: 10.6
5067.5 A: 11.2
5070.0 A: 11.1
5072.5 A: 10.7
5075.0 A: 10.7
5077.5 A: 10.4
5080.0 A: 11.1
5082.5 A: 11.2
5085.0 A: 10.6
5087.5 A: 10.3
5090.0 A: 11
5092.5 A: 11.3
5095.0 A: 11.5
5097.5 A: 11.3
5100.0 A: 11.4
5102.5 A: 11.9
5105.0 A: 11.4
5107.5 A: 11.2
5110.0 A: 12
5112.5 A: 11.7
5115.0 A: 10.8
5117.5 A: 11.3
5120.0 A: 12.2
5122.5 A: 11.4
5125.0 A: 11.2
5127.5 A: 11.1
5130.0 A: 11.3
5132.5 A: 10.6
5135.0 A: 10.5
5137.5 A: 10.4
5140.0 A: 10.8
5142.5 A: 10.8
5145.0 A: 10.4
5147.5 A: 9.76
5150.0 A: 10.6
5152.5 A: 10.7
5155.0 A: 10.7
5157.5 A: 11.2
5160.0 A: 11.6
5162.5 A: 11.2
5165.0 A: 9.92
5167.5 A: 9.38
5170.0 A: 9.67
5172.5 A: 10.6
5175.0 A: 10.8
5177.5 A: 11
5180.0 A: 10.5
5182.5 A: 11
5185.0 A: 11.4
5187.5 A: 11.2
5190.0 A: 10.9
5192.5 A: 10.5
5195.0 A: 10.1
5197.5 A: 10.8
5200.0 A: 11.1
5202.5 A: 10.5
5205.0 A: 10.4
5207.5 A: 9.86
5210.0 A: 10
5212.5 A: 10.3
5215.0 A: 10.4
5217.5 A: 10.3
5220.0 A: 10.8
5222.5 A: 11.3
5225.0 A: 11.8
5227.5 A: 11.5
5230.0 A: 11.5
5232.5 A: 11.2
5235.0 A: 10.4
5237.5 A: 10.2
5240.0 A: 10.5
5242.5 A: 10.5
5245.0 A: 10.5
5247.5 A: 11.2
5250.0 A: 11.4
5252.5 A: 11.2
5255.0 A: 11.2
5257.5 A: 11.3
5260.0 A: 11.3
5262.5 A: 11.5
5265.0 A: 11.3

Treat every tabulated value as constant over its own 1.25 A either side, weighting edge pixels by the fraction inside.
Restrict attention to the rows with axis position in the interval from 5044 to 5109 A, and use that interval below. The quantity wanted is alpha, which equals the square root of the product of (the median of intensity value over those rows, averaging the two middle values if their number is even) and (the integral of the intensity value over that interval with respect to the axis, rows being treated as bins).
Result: 88.9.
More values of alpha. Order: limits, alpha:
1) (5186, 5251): 85.6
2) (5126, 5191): 86.4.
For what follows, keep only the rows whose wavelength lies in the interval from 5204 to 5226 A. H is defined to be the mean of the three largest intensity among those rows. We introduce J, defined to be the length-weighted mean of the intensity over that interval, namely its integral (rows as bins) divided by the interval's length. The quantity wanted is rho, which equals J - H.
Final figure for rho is -0.74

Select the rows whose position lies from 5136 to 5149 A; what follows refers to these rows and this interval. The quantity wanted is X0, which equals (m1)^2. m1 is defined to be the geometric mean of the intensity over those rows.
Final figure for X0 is 109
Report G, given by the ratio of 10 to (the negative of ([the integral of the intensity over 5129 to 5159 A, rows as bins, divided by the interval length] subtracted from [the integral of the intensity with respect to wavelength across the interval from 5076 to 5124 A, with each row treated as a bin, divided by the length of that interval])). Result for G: -16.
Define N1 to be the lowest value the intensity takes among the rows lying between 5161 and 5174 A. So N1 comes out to 9.38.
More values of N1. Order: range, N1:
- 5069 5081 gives 10.4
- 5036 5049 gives 9.97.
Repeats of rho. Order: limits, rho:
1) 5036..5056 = -0.20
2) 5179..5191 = -0.19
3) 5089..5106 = -0.19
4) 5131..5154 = -0.25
